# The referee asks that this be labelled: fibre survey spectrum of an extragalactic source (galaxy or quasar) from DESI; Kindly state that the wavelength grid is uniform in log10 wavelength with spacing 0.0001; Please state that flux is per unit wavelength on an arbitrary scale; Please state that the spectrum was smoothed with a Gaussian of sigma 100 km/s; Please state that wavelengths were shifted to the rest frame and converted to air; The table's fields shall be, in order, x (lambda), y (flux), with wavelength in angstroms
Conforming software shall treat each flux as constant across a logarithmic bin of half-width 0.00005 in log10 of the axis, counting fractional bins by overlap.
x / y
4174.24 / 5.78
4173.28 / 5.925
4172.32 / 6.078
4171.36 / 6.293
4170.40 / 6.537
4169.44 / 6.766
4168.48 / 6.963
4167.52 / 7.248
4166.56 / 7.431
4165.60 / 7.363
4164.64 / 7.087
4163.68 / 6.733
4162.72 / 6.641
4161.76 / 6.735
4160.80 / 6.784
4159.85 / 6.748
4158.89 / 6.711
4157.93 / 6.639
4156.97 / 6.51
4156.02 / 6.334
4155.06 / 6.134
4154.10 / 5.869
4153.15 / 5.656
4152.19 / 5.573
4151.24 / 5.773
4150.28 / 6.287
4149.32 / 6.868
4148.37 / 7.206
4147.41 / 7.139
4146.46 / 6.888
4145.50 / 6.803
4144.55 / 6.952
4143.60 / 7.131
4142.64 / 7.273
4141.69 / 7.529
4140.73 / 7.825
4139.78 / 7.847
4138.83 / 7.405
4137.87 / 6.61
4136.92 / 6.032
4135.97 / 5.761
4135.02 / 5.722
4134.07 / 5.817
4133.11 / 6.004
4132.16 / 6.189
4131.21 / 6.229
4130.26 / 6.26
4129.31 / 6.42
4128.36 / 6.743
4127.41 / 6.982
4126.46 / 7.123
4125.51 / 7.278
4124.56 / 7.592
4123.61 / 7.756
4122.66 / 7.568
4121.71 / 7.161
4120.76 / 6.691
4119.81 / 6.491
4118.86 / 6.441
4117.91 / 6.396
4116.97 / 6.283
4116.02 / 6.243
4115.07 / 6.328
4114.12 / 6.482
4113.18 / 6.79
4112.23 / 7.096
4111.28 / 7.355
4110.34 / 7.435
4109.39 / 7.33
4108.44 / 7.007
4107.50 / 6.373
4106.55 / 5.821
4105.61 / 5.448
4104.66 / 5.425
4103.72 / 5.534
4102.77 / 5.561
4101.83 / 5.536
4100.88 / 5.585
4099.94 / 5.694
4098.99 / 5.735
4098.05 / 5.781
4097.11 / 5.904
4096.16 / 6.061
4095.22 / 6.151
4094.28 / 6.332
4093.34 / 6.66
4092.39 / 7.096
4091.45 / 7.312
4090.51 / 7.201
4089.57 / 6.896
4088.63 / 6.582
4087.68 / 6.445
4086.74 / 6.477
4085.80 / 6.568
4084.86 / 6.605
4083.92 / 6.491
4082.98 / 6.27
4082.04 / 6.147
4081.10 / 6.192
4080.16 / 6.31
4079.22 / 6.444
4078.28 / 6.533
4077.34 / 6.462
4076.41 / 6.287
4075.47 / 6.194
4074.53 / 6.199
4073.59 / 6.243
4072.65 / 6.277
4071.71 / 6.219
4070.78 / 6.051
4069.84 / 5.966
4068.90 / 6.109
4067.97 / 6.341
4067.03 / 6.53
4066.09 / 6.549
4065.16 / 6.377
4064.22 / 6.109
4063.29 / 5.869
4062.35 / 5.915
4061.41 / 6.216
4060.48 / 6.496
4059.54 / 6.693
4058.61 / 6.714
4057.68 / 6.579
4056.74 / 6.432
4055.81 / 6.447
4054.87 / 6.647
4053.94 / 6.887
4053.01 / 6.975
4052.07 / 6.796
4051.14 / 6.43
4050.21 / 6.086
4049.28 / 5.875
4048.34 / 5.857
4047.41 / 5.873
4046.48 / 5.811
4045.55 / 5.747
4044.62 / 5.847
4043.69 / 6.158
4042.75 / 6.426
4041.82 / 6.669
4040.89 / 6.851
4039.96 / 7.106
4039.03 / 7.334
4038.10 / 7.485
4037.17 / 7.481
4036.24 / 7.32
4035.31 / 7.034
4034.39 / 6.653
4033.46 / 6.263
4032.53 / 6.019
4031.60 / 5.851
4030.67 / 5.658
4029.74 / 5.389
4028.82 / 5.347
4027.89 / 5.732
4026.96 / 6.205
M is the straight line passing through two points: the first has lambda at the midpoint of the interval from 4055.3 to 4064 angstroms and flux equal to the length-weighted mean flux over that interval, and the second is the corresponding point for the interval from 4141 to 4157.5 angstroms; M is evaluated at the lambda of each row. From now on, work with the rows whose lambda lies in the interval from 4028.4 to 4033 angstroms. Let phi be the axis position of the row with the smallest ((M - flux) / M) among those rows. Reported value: 4032.53 angstroms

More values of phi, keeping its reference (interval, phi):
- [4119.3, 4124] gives 4123.61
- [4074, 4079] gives 4078.28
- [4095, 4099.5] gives 4095.22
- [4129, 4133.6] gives 4129.31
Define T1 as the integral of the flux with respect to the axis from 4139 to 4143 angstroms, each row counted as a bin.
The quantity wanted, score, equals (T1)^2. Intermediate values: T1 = 30.5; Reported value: 929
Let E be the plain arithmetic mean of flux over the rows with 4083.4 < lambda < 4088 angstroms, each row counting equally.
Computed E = 6.5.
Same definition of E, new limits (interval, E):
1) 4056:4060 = 6.6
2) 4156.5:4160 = 6.7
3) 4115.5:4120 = 6.4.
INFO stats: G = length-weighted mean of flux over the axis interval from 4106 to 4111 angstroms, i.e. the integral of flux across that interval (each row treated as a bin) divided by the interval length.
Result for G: 6.8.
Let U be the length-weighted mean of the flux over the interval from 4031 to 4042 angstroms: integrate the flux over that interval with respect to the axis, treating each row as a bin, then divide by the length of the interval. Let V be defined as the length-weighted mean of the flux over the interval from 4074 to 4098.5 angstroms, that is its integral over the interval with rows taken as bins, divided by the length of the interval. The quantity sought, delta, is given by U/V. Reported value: 1.06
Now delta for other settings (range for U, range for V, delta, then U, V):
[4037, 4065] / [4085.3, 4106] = 1.04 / 6.4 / 6.18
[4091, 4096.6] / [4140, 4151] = 0.93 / 6.6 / 7.07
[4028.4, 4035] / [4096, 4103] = 1.03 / 5.9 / 5.72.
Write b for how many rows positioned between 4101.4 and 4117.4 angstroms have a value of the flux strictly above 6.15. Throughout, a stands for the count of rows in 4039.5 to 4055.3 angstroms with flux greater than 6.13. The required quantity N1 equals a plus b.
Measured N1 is 21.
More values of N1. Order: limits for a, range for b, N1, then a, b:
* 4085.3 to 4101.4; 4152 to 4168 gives 24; 11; 13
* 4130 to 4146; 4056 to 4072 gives 23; 12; 11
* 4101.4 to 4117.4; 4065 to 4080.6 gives 25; 11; 14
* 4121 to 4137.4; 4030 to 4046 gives 24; 12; 12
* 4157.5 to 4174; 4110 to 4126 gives 32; 15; 17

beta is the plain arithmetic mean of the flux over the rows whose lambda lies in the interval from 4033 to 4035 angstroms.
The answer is 6.46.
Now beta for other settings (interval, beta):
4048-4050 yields 5.87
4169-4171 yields 6.65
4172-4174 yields 6.00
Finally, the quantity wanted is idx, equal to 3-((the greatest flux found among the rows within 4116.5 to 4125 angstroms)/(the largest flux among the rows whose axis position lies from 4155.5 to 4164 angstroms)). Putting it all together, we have 1.86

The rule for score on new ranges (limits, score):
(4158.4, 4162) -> 590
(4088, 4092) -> 779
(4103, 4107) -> 494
